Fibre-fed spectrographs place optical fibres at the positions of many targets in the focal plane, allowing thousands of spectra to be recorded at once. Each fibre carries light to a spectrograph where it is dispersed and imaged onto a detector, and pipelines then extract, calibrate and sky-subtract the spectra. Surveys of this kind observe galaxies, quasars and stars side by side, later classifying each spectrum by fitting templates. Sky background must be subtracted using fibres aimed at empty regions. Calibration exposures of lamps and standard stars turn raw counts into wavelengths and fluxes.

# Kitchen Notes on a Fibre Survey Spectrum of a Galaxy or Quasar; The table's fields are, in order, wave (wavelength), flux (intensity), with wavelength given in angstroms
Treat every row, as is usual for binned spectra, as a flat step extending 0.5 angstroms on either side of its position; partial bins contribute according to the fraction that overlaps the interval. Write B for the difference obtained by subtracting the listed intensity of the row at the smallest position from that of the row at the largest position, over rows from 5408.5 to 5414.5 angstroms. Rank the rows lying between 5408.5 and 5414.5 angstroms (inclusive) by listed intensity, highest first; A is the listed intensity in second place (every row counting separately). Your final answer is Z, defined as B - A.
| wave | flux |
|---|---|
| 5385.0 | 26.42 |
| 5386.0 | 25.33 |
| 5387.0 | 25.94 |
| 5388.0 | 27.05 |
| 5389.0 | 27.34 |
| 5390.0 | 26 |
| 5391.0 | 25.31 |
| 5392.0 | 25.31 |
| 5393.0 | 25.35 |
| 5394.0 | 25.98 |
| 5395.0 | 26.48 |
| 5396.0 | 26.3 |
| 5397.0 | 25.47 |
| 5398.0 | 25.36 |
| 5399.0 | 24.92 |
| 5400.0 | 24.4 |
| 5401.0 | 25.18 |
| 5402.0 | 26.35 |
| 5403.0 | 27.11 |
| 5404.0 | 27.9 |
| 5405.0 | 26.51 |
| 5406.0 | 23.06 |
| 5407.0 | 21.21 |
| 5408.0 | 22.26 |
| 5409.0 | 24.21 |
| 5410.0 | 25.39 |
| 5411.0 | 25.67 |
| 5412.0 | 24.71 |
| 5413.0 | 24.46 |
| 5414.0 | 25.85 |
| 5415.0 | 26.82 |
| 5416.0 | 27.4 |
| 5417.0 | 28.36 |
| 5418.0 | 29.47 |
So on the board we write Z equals -24.0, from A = 25.67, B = 1.6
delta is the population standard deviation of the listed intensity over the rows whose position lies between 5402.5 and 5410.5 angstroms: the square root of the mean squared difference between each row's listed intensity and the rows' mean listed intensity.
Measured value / 2.26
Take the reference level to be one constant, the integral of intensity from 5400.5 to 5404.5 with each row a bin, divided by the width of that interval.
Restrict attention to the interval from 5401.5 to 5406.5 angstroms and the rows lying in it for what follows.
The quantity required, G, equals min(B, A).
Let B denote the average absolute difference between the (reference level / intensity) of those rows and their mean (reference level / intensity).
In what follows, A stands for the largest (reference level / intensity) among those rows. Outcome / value 0.05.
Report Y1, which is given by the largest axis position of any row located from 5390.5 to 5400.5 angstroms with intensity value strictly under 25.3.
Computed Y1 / 5400.0 angstroms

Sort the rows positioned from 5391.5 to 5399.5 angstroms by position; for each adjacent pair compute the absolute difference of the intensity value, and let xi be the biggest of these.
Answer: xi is 0.83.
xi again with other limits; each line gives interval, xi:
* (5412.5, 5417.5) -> 1.39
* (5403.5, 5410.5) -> 3.45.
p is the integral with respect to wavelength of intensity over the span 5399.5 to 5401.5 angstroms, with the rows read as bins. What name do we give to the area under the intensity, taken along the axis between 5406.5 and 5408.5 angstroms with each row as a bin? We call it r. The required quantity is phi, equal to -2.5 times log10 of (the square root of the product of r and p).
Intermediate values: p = 50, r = 43.5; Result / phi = -4.17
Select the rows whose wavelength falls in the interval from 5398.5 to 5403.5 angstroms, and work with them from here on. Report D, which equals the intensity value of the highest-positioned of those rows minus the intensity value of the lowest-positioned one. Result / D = 2.2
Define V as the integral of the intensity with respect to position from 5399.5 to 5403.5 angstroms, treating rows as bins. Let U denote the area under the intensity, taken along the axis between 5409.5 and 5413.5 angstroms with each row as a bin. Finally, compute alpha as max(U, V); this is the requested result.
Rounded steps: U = 100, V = 103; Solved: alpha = 103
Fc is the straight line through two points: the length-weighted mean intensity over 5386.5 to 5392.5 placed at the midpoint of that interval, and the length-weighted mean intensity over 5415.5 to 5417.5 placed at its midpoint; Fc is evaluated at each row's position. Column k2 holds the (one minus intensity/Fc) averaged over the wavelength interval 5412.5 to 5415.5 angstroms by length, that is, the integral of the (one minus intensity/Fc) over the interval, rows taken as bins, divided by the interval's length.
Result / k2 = 0.073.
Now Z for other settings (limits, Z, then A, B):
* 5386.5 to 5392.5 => -27.7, 27.05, -0.6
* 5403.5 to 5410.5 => -29.0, 26.51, -2.5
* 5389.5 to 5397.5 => -26.8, 26.3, -0.5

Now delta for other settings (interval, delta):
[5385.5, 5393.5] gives 0.77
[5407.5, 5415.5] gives 1.28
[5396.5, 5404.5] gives 1.11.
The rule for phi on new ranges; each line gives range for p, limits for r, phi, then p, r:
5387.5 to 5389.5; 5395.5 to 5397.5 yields -4.31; 54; 51.8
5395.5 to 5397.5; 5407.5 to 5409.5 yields -4.23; 52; 46.5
